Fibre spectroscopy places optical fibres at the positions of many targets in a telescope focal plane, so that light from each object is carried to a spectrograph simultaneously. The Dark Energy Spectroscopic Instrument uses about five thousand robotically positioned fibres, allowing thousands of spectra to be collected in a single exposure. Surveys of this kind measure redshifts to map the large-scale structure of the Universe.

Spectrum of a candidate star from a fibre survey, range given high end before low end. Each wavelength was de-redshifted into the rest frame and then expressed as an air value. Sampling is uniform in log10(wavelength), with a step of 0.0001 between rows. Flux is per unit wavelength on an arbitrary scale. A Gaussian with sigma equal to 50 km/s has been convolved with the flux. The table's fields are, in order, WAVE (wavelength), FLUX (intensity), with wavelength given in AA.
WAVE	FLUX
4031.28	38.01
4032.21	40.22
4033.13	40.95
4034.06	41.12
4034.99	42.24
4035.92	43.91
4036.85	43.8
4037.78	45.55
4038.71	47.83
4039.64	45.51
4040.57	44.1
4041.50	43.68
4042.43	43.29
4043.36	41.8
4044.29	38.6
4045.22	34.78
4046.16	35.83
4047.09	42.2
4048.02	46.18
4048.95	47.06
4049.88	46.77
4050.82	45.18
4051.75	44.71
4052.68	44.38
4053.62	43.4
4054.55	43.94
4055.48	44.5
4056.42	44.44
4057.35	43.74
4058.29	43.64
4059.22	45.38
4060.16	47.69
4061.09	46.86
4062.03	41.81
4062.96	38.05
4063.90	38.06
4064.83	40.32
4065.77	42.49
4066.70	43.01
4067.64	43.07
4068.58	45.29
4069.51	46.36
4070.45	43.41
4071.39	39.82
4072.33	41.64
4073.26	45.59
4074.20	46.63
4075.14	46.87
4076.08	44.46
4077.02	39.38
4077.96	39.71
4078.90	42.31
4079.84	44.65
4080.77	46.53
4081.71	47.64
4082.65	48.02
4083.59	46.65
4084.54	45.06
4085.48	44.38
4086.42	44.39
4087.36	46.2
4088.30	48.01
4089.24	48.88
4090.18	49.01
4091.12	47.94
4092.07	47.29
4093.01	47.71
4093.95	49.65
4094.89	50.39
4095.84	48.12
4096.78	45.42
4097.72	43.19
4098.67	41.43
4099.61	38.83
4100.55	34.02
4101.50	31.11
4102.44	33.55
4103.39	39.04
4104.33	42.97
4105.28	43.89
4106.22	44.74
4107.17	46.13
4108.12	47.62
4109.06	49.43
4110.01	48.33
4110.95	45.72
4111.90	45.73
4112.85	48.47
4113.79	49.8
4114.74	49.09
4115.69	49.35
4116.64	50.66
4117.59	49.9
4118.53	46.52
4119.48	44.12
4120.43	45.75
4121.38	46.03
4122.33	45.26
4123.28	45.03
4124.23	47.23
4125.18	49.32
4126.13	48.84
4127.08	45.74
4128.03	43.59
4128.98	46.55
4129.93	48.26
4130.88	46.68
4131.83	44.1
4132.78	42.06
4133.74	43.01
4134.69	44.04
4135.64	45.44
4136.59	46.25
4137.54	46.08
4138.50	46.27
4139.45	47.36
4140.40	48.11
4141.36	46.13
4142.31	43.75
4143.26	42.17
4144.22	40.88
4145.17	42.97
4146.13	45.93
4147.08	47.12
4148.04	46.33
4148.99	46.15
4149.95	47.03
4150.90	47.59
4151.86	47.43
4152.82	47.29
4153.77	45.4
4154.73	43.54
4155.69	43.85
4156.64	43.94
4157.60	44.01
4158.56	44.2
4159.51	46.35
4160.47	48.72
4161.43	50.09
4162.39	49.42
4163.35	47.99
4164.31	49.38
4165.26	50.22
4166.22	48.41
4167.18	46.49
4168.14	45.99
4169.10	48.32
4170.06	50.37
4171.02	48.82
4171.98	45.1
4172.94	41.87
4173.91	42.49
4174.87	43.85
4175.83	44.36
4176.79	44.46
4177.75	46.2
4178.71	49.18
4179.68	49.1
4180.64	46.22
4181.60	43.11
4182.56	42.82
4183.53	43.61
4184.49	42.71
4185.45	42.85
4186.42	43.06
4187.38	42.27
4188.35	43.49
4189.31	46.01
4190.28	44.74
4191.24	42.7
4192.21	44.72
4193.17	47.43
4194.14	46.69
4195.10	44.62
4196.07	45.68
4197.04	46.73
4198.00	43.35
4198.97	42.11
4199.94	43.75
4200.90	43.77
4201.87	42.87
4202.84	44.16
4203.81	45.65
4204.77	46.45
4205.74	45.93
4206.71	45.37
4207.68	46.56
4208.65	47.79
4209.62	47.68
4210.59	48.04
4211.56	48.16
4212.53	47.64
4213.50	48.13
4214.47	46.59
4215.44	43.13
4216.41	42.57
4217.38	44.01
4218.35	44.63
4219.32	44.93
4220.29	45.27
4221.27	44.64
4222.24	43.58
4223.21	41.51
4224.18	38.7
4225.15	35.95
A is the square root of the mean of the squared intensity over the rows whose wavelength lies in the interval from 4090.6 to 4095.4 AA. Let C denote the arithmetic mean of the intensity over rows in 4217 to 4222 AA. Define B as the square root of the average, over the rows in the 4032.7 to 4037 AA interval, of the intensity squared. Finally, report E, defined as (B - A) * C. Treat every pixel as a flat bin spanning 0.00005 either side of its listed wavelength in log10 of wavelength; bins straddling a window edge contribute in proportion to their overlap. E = -277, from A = 48.6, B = 42.4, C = 44.7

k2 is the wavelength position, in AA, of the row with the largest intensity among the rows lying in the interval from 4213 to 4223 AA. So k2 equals 4213.50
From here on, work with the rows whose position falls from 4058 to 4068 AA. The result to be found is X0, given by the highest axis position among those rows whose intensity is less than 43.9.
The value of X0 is 4067.64 AA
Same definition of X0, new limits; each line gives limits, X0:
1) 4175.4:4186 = 4185.45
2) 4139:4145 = 4144.22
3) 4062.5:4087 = 4078.90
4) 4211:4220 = 4216.41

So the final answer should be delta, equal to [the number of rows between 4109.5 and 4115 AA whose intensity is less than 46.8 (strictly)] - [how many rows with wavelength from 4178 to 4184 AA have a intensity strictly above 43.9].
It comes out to -1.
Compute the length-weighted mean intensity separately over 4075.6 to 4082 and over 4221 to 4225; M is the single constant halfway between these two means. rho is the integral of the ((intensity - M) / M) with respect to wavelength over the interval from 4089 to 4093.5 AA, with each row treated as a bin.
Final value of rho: 0.6 AA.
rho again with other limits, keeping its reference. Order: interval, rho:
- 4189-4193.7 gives 0.3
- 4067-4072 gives 0.1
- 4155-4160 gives 0.2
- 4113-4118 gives 0.8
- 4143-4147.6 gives 0.2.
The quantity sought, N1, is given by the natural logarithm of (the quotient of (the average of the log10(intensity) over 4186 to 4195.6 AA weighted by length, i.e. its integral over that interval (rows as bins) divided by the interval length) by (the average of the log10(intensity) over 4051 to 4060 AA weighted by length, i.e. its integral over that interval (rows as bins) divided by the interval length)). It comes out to 0.001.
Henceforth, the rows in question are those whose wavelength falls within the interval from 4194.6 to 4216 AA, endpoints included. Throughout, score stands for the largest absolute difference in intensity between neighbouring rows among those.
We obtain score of 3.5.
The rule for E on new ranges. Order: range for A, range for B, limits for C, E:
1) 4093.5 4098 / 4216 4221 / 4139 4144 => -143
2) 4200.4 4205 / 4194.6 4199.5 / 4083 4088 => -3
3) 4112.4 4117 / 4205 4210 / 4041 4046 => -113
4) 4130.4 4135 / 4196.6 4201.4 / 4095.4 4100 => -2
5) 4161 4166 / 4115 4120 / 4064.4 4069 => -54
